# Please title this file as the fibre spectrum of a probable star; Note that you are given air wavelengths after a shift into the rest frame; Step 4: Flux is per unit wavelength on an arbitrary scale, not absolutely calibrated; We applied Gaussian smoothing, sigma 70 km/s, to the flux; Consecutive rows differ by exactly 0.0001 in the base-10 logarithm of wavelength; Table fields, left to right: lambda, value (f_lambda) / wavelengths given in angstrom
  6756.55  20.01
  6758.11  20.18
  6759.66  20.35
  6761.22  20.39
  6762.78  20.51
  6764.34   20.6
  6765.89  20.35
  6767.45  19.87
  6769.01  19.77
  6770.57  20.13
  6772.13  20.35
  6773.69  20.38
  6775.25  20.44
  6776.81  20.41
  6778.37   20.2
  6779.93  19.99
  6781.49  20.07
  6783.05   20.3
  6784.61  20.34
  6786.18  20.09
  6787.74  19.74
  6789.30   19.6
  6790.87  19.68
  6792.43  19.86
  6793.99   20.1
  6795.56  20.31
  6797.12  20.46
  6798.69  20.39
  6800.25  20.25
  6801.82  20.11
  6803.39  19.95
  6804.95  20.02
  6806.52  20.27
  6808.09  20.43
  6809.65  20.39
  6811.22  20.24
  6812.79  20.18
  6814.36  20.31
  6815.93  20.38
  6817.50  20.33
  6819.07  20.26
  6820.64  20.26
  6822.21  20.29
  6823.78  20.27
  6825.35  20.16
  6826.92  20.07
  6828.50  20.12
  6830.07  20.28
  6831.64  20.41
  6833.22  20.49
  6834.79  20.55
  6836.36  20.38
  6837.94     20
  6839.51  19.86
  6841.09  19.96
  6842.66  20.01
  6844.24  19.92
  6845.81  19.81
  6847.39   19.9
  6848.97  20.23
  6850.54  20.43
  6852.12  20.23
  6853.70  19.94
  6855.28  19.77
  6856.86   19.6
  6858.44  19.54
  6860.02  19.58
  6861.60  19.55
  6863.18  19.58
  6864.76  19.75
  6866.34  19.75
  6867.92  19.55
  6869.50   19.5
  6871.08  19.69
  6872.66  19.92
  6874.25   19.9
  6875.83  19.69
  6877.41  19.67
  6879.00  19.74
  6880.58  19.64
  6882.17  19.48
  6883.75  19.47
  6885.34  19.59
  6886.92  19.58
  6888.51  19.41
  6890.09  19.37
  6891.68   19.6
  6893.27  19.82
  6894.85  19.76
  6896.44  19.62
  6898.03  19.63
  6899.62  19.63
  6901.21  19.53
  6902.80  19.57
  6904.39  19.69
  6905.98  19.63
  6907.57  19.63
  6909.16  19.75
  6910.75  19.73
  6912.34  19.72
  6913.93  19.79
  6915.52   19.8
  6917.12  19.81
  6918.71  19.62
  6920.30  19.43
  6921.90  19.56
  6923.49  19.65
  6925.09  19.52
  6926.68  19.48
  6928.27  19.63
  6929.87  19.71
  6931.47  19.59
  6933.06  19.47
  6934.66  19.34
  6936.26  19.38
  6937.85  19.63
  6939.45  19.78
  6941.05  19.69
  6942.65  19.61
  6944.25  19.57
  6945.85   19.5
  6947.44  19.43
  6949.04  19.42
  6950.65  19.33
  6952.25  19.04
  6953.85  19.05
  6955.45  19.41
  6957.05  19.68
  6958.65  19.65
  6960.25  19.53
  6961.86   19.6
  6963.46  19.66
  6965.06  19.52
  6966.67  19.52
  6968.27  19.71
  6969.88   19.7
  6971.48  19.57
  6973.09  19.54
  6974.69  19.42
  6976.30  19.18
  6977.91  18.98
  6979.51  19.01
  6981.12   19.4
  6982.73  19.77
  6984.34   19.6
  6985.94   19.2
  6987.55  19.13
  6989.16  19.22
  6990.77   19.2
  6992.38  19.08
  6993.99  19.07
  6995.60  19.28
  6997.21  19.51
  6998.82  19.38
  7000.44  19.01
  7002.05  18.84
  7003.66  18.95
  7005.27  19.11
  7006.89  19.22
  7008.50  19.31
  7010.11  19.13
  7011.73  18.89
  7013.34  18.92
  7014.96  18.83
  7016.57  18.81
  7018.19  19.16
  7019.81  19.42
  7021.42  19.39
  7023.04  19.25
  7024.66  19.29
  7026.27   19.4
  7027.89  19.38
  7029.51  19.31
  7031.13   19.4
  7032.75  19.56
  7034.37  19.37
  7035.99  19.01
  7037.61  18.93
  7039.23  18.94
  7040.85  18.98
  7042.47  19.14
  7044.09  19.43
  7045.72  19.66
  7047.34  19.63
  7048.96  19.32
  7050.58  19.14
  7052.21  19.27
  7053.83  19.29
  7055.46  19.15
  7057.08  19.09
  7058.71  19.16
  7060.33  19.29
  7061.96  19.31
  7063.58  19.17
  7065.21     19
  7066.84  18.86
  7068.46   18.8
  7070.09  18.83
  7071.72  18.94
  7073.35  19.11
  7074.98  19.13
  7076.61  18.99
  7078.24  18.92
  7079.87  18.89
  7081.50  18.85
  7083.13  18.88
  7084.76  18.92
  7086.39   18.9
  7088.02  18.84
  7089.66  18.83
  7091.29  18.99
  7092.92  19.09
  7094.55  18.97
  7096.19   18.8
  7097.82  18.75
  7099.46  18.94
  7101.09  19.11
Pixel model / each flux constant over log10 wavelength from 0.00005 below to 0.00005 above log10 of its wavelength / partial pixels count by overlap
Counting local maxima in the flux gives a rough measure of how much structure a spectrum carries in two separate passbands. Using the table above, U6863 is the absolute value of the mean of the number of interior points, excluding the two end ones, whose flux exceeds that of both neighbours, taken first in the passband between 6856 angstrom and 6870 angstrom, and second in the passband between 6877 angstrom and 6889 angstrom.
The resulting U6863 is 1.50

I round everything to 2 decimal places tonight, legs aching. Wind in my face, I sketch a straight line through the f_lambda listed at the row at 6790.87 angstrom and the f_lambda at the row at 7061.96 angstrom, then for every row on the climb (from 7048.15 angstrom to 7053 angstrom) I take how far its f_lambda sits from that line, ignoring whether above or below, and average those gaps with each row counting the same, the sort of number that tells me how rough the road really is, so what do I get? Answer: 0.08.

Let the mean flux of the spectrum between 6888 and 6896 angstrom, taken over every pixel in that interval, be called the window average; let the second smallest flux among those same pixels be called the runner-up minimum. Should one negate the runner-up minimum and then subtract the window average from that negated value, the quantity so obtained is -39.0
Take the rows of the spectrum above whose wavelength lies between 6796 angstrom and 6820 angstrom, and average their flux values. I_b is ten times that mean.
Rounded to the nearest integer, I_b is 203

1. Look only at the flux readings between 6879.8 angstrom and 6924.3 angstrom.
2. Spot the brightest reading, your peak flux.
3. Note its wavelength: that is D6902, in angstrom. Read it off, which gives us 6893.27 angstrom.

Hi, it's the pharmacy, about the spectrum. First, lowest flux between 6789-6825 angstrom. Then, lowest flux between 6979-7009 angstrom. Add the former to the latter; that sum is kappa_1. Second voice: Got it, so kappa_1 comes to 38.44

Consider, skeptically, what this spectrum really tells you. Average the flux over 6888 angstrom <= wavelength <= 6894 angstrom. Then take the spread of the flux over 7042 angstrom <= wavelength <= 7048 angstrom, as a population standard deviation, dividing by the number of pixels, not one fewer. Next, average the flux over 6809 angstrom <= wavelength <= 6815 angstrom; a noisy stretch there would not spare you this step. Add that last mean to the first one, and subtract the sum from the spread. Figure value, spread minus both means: -39.6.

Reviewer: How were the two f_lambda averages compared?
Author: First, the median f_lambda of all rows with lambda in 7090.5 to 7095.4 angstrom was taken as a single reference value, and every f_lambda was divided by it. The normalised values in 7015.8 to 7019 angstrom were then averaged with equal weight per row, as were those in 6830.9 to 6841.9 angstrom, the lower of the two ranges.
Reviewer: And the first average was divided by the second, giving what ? 0.94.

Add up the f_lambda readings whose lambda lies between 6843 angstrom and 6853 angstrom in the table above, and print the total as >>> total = 121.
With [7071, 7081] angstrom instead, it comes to 114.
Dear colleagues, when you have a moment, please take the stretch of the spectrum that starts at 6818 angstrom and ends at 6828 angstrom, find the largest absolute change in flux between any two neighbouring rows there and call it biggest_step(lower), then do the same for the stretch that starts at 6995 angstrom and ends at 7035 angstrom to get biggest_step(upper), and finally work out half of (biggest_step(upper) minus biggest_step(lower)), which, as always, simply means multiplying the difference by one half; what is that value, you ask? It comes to 0.130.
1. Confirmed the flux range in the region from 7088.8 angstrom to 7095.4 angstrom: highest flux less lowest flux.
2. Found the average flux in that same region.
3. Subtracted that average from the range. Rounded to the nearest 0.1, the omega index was -18.7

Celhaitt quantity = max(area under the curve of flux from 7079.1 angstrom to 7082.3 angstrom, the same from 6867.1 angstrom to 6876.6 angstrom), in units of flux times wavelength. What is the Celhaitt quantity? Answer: 187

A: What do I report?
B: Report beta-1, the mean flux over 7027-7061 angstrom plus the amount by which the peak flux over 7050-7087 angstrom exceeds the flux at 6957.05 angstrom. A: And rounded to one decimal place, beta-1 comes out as 18.9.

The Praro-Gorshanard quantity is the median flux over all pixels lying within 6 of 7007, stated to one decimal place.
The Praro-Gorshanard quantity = 19.1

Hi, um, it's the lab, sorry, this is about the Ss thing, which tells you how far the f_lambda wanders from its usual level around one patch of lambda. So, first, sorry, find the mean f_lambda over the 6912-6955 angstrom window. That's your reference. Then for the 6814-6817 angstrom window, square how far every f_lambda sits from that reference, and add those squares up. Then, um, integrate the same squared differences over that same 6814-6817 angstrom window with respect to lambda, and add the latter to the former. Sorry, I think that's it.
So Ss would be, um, 3.3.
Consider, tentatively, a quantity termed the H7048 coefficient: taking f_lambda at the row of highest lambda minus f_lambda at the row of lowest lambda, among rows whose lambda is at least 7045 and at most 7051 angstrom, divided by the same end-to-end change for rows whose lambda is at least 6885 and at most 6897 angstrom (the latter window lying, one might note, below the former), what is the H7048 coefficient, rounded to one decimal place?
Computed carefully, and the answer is -17.3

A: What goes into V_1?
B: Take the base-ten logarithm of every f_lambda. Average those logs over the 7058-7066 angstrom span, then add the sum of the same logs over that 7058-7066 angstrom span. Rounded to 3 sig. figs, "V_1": 7.70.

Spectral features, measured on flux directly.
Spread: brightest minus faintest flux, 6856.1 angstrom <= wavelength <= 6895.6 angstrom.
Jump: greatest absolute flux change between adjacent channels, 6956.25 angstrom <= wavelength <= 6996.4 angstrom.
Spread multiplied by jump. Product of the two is 0.22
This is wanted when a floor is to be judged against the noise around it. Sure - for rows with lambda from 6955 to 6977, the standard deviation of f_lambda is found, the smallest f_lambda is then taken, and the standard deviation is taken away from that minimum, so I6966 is 19.0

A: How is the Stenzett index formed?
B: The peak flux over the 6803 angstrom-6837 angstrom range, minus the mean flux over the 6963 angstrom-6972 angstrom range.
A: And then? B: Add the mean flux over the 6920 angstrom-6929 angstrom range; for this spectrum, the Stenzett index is 20.5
